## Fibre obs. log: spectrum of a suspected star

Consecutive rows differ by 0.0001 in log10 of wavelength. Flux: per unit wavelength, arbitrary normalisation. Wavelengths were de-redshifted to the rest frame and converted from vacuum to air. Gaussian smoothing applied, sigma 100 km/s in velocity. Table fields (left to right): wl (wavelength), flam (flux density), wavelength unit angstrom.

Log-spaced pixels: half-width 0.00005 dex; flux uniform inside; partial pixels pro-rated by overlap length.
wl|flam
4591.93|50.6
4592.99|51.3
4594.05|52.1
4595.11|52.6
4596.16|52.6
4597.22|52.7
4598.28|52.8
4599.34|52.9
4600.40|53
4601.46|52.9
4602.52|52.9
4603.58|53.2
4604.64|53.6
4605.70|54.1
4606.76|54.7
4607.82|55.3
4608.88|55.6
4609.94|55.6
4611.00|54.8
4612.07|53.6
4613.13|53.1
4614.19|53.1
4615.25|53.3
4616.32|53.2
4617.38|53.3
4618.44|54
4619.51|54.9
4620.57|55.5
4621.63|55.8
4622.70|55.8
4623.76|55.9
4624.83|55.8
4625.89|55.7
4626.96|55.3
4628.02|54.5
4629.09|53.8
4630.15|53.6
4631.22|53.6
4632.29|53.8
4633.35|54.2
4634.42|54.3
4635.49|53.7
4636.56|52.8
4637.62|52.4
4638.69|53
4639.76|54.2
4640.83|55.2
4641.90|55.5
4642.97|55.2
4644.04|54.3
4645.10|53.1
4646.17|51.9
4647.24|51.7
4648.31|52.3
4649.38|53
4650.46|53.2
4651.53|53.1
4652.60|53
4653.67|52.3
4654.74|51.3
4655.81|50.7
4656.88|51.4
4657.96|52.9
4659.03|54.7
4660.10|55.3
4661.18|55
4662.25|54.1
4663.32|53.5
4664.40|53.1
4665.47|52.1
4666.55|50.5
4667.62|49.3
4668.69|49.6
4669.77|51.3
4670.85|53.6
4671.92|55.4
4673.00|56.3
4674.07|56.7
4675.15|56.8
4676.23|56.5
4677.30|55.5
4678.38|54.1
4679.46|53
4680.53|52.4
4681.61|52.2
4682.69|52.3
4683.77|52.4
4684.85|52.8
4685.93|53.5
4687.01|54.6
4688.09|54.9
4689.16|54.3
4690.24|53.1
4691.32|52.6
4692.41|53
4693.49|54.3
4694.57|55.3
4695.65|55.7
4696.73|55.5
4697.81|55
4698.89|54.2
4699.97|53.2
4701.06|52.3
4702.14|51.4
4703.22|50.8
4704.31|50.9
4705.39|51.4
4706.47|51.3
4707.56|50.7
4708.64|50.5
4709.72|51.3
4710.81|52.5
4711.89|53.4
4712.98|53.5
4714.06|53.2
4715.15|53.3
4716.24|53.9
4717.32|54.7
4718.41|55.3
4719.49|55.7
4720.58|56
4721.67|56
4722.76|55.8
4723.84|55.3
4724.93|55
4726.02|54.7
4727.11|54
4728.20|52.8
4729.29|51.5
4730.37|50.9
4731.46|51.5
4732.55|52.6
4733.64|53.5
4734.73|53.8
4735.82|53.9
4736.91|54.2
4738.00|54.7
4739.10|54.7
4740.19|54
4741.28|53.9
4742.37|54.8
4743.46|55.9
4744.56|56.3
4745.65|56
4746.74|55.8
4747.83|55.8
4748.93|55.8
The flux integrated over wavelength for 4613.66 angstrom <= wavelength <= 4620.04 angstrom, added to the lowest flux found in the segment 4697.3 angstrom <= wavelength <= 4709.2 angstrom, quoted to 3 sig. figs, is 393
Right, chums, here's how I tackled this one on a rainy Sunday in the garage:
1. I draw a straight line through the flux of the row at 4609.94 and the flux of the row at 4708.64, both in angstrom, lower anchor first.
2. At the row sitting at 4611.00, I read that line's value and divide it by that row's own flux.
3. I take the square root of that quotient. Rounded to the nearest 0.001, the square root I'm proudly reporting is 1.007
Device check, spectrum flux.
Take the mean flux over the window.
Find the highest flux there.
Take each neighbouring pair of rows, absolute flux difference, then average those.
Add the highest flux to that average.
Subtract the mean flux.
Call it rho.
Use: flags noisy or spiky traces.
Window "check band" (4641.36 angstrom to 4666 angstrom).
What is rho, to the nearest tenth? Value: 3.0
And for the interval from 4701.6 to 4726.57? 3.1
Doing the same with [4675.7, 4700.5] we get 3.2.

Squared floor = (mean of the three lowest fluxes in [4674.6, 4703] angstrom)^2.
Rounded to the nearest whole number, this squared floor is 2701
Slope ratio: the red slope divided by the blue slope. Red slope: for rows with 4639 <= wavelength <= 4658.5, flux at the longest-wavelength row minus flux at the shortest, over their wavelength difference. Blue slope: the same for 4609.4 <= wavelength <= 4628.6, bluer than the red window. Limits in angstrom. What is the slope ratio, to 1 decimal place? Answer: 1.2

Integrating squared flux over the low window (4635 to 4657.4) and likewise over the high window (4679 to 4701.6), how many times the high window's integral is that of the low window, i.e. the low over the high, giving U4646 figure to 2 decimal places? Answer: 0.97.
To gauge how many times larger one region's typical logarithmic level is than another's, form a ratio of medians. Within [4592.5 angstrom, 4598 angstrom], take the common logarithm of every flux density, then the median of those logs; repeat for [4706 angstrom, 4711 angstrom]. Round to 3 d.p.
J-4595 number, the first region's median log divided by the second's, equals 1.006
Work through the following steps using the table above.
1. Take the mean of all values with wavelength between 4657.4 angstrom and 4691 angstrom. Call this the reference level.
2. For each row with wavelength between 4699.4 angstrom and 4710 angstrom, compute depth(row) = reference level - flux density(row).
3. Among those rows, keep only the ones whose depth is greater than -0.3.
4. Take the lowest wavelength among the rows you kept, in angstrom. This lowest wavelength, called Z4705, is 4699.97 angstrom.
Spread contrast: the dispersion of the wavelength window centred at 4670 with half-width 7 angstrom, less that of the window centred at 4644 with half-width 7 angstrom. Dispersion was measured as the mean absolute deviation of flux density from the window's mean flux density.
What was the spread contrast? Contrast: 1.2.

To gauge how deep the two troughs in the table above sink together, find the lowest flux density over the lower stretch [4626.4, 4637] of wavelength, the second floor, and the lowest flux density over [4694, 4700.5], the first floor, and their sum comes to 106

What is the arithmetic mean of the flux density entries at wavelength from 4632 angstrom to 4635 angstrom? 54.1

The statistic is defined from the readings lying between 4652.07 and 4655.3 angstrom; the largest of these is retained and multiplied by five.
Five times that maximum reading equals 265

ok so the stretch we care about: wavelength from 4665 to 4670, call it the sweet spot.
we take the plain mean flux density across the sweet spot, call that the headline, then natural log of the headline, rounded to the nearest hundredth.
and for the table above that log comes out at 3.92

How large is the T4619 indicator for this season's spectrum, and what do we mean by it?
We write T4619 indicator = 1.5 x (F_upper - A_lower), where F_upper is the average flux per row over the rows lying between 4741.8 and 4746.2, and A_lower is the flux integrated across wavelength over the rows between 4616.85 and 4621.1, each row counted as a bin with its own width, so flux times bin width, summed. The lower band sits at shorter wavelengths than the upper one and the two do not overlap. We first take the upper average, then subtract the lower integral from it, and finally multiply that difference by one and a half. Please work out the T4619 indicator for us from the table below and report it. -264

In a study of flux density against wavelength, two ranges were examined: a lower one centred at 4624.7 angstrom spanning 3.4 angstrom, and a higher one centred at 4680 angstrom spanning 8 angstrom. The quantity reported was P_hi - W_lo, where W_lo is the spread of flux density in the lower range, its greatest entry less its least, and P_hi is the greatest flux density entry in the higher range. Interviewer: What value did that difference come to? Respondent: 56.3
